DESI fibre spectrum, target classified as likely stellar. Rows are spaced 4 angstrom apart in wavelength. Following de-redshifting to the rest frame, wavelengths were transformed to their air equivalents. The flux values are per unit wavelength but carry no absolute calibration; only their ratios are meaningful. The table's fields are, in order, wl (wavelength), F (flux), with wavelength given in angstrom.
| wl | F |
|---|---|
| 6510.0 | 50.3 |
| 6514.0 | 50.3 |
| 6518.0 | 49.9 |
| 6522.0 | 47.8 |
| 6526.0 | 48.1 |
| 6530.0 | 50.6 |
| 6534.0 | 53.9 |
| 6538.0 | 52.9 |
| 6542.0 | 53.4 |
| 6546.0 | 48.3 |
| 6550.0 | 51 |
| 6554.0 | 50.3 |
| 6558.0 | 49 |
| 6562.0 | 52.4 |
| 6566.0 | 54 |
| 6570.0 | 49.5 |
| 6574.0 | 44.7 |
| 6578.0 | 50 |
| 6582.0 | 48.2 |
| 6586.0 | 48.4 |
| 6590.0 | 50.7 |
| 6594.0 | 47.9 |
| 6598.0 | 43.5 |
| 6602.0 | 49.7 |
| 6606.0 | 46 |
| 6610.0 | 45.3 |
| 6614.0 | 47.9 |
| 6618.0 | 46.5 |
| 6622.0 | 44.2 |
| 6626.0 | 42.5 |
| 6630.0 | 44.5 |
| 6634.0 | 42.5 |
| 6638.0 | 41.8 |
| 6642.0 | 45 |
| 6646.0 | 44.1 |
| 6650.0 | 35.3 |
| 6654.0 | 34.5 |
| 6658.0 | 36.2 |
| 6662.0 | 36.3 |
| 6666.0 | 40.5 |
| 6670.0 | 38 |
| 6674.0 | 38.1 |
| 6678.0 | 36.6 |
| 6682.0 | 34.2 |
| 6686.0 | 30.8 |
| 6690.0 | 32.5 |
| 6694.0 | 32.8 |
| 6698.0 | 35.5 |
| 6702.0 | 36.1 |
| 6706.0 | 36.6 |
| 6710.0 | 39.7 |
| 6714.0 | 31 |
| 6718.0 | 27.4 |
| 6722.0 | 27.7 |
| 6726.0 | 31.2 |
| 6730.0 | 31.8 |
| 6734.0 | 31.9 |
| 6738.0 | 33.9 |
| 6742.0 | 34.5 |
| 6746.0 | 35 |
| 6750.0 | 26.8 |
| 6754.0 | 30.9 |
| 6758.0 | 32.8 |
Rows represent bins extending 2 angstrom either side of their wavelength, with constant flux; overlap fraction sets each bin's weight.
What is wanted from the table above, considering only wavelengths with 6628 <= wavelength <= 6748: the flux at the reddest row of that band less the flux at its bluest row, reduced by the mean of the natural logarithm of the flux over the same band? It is -13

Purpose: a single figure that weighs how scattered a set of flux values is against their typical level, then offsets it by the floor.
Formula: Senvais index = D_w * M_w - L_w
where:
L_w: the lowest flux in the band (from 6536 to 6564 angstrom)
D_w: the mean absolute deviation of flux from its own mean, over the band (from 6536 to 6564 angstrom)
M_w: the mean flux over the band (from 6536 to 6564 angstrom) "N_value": 33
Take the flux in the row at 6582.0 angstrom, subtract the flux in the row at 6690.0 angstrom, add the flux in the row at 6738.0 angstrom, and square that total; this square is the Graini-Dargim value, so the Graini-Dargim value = 2460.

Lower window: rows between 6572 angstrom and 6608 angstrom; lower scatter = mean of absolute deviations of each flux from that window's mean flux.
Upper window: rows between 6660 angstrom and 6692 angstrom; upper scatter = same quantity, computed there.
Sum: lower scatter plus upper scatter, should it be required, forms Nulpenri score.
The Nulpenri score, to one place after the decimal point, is 4.5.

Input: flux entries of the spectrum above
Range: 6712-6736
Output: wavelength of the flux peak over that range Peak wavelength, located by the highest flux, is 6734.0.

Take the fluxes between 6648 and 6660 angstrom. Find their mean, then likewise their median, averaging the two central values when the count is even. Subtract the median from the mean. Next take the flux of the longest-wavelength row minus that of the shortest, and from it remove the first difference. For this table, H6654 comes 0.9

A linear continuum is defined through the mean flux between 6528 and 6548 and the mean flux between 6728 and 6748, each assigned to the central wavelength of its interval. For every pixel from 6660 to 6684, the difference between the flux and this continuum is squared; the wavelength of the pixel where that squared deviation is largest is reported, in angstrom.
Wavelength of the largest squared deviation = 6682.0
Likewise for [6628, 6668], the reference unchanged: 6654.0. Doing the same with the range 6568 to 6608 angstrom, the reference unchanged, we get 6574.0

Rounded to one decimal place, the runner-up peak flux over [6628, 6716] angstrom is 44.5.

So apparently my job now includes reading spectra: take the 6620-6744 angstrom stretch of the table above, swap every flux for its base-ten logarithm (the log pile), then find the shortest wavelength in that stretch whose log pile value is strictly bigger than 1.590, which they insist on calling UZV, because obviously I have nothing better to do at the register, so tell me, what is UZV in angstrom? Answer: 6622.0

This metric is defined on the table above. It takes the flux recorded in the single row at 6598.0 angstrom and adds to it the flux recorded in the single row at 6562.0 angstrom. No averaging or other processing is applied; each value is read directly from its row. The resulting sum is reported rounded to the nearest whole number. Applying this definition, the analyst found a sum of 96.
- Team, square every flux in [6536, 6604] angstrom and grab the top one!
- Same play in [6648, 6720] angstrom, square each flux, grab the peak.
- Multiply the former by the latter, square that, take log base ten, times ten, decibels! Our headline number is 133.6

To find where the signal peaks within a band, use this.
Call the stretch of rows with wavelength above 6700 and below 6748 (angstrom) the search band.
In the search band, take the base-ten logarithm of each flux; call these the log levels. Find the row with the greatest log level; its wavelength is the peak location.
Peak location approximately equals 6710.0 angstrom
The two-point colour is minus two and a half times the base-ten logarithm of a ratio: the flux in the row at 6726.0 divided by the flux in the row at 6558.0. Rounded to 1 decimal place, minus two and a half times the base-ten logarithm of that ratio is 0.5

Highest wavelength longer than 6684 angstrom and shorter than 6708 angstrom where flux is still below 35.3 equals 6694.0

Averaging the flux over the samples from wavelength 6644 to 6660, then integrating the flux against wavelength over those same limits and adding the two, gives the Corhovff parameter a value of 638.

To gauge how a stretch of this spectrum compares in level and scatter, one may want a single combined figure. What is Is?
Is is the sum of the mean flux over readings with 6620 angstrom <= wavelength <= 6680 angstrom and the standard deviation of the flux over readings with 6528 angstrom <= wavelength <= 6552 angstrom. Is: 42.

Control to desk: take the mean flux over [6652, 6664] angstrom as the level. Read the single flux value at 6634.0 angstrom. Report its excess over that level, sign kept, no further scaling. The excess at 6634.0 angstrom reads 6.8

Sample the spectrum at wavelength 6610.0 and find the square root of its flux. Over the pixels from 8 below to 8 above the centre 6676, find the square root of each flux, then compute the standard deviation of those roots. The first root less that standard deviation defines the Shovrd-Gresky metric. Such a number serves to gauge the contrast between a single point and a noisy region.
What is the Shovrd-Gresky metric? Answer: 6.6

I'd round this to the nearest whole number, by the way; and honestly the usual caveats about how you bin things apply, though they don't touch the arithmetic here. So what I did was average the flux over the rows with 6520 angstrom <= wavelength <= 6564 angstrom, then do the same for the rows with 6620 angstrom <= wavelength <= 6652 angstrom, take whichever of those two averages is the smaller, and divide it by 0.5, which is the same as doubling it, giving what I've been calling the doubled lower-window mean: 85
